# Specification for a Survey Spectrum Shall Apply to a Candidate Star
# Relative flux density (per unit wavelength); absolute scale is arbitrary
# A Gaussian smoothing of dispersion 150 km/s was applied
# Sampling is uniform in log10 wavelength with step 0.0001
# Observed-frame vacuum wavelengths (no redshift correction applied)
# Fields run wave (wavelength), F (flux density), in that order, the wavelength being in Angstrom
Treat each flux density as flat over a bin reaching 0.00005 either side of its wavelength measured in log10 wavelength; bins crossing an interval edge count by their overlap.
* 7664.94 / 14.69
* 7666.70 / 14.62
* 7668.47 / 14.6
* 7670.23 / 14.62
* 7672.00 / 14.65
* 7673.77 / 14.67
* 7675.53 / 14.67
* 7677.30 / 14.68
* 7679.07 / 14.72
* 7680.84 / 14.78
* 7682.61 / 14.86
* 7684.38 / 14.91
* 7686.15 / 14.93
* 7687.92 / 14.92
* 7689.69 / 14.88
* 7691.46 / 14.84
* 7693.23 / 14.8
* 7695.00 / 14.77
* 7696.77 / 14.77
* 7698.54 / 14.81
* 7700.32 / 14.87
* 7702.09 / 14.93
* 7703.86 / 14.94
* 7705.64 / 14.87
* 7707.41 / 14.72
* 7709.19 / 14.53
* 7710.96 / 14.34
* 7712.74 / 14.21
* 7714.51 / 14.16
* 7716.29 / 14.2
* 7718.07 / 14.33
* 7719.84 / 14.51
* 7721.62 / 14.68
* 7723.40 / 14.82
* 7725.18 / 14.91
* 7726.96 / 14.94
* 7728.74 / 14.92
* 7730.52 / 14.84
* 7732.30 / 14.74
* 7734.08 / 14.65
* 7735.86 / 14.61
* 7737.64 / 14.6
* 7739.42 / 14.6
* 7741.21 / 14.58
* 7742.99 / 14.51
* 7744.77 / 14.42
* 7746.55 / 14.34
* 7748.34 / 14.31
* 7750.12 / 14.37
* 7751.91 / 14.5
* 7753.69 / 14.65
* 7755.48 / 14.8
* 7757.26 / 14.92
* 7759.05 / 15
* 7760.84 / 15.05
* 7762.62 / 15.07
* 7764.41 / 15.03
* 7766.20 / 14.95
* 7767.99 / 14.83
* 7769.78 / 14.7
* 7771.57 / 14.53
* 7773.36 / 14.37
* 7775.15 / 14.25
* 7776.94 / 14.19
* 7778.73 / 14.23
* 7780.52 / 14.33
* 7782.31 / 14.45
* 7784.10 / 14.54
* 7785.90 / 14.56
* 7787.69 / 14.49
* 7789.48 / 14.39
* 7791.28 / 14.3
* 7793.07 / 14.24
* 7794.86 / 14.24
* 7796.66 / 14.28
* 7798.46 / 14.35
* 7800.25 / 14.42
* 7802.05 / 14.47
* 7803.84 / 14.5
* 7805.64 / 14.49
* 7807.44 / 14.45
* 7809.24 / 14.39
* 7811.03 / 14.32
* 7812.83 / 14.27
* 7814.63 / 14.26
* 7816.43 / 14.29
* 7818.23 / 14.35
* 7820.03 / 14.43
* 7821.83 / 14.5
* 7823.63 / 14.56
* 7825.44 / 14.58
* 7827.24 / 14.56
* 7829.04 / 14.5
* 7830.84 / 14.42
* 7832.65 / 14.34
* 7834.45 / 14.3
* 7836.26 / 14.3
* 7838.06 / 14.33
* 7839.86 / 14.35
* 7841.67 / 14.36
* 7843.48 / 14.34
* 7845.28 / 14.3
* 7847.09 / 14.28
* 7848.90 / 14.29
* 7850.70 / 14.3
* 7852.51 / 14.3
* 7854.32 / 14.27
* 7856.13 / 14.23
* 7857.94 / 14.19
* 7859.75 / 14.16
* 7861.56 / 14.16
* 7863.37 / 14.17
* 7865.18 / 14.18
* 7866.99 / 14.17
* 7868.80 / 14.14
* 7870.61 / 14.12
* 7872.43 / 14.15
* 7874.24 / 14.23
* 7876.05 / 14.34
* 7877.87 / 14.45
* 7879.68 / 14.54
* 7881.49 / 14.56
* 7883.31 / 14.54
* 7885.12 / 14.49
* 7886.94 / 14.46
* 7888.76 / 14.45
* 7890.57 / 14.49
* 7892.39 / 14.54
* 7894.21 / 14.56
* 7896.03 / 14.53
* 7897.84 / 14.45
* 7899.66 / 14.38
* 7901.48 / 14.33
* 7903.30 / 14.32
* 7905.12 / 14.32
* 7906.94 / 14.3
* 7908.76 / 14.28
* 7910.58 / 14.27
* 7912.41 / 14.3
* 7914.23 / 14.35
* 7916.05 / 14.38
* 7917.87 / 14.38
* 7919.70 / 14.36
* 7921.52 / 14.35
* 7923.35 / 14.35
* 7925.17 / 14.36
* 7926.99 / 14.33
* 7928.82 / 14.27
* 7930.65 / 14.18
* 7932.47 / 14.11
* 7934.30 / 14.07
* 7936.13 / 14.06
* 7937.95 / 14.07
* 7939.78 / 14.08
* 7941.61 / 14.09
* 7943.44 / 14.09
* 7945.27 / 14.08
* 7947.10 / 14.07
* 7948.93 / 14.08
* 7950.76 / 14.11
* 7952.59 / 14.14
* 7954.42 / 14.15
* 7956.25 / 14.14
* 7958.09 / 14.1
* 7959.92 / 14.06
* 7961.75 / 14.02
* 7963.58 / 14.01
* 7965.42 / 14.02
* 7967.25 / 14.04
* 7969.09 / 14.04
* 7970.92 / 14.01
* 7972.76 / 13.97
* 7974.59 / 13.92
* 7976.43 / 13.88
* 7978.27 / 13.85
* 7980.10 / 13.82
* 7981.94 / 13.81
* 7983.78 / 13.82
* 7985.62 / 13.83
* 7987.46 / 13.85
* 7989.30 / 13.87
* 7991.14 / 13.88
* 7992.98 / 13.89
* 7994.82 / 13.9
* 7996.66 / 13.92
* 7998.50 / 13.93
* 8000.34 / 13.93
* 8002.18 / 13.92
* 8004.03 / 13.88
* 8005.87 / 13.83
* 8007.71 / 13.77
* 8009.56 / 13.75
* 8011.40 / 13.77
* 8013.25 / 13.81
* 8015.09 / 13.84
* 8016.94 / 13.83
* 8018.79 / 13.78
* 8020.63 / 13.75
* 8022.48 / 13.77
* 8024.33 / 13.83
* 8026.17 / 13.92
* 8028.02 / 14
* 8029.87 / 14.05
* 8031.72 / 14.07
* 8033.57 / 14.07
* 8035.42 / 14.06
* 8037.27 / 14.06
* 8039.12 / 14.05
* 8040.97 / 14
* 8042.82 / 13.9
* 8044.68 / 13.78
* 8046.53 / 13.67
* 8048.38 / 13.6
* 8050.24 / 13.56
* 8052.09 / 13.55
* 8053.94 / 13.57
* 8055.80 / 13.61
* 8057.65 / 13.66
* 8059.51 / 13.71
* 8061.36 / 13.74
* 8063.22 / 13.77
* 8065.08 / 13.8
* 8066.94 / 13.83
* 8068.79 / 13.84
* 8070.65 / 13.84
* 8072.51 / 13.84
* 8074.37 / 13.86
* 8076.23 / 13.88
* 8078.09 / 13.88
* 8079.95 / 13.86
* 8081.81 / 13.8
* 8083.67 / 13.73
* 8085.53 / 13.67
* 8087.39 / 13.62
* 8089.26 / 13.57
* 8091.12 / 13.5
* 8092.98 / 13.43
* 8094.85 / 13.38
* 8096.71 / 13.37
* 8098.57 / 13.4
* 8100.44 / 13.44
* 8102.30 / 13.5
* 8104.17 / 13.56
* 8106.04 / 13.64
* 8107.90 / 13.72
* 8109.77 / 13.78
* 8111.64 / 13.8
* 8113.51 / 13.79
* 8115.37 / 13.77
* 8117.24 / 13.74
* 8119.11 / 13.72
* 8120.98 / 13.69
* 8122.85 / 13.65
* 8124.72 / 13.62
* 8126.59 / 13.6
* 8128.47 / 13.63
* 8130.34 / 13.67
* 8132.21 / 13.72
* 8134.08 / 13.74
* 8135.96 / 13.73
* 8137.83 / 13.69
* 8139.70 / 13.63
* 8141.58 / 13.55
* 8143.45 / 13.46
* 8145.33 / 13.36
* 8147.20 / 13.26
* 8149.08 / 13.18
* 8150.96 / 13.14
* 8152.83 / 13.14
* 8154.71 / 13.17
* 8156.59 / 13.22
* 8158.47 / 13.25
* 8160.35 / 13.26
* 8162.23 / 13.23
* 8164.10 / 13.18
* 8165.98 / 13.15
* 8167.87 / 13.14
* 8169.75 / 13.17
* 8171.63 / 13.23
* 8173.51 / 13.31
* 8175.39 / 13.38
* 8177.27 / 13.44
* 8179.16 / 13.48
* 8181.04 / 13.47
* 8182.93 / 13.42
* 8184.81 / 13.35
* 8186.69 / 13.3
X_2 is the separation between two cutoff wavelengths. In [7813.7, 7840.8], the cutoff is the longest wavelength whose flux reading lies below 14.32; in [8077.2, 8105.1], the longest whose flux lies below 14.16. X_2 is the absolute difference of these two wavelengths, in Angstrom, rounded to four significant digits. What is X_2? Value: 267.9 Angstrom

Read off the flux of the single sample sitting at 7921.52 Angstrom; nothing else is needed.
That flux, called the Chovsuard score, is 14.35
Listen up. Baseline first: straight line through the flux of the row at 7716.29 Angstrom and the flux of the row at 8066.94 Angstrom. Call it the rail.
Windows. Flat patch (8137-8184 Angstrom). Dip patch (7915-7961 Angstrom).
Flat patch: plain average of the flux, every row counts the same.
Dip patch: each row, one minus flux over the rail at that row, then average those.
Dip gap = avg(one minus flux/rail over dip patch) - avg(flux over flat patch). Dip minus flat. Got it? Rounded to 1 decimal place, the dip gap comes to -13.3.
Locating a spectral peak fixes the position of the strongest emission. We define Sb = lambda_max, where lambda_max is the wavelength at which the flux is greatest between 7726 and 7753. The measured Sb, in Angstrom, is 7726.96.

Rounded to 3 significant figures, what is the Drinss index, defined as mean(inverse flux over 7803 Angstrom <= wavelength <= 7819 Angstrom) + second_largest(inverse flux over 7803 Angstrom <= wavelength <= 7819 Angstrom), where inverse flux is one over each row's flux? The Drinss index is 0.140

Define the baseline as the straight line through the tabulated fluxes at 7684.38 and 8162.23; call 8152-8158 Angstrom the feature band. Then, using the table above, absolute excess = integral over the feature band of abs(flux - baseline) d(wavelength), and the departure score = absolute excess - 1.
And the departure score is -0.6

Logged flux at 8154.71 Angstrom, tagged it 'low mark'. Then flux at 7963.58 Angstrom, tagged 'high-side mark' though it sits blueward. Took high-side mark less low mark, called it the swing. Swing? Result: 0.84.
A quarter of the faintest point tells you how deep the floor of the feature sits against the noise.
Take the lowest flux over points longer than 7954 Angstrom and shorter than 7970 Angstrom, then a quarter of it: 3.50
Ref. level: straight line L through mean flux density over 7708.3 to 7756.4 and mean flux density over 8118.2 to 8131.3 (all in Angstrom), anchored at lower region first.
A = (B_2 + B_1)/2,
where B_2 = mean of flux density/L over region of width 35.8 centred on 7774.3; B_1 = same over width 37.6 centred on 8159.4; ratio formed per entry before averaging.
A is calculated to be 0.99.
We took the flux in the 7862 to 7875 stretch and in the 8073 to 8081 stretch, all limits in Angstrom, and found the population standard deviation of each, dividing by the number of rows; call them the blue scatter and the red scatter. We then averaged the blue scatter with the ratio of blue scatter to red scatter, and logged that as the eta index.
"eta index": 1.6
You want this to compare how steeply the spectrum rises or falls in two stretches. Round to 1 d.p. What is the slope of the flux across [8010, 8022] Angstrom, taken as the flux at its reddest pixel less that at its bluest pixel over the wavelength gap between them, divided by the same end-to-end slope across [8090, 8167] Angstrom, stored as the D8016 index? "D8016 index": 0.5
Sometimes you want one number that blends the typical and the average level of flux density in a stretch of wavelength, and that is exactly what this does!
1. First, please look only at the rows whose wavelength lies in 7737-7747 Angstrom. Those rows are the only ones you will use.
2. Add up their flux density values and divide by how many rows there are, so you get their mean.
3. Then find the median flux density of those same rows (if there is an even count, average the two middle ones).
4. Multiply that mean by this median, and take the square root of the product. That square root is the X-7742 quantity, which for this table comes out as 14.5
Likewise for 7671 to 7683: 14.7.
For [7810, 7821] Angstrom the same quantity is 14.3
